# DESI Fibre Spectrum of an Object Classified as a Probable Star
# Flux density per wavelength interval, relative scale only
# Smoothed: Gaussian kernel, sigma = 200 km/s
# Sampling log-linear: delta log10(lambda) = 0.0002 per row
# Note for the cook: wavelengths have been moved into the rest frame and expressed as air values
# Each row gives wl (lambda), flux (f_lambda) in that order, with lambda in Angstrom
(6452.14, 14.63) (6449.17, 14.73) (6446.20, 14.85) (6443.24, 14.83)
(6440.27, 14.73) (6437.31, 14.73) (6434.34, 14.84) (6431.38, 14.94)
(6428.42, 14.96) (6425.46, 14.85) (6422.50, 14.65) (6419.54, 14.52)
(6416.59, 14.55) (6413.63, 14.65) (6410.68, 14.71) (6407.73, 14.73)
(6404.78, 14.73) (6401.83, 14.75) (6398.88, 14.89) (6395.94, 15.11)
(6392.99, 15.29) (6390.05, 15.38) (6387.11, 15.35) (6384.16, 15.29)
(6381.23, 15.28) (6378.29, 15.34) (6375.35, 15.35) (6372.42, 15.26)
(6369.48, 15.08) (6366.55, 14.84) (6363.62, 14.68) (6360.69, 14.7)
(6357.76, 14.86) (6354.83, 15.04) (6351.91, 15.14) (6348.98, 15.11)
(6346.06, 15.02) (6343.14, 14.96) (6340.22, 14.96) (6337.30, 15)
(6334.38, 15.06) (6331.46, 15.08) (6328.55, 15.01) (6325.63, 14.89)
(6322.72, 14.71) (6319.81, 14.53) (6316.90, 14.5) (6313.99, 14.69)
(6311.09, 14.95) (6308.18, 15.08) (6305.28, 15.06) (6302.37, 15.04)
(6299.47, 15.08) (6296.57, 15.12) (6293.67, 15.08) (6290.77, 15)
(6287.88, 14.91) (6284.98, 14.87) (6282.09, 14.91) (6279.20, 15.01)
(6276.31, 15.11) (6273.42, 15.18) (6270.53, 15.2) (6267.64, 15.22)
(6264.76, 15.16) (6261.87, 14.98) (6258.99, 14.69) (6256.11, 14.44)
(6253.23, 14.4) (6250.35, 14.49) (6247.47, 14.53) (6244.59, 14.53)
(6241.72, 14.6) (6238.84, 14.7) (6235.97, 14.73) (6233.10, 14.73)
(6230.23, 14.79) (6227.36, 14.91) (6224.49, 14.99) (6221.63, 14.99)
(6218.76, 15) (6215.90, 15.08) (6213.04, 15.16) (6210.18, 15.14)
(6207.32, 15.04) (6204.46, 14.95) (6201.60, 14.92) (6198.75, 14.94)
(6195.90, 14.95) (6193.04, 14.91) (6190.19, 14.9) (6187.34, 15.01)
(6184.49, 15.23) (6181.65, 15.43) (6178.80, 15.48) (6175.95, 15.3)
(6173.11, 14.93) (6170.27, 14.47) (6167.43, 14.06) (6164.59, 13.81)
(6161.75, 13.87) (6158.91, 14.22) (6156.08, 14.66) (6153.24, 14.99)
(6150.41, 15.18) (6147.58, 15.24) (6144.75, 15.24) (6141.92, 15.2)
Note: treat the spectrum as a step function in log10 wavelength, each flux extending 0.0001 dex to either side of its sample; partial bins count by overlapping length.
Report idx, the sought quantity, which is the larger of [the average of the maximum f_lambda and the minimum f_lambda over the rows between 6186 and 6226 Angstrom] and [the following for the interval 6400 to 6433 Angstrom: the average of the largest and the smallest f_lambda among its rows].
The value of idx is 15.0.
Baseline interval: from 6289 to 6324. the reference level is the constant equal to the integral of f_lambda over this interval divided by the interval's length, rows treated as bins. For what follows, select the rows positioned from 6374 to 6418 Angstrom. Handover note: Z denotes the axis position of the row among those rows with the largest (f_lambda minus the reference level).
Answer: 6390.05 Angstrom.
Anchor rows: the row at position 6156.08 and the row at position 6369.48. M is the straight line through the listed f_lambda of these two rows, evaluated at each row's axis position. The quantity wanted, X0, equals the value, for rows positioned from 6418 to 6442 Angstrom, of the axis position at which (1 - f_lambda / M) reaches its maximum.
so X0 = 6419.54 Angstrom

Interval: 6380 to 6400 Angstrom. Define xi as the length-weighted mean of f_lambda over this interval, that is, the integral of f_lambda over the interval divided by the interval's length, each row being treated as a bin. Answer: 15.2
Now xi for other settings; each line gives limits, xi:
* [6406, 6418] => 14.7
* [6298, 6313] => 15.0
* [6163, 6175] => 14.4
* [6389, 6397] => 15.3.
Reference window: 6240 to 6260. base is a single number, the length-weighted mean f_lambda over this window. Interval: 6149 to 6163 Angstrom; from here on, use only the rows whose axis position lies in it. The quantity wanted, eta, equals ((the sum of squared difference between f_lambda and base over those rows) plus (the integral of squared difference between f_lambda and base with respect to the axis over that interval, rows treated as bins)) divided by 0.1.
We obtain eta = 45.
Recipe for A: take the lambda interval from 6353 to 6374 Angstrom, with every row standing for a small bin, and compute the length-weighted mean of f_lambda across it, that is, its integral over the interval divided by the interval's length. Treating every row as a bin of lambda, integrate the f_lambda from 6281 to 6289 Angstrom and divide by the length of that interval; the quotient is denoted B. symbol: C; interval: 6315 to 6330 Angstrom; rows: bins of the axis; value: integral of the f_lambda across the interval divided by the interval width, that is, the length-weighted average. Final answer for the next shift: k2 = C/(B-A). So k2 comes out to -375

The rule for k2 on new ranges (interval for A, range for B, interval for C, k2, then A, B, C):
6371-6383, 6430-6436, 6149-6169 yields -32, 15.3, 14.9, 14.4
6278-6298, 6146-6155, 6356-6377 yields 114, 15.0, 15.1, 15.0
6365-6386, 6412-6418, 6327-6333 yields -25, 15.2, 14.6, 15.0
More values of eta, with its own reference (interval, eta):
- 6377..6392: 130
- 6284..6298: 45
